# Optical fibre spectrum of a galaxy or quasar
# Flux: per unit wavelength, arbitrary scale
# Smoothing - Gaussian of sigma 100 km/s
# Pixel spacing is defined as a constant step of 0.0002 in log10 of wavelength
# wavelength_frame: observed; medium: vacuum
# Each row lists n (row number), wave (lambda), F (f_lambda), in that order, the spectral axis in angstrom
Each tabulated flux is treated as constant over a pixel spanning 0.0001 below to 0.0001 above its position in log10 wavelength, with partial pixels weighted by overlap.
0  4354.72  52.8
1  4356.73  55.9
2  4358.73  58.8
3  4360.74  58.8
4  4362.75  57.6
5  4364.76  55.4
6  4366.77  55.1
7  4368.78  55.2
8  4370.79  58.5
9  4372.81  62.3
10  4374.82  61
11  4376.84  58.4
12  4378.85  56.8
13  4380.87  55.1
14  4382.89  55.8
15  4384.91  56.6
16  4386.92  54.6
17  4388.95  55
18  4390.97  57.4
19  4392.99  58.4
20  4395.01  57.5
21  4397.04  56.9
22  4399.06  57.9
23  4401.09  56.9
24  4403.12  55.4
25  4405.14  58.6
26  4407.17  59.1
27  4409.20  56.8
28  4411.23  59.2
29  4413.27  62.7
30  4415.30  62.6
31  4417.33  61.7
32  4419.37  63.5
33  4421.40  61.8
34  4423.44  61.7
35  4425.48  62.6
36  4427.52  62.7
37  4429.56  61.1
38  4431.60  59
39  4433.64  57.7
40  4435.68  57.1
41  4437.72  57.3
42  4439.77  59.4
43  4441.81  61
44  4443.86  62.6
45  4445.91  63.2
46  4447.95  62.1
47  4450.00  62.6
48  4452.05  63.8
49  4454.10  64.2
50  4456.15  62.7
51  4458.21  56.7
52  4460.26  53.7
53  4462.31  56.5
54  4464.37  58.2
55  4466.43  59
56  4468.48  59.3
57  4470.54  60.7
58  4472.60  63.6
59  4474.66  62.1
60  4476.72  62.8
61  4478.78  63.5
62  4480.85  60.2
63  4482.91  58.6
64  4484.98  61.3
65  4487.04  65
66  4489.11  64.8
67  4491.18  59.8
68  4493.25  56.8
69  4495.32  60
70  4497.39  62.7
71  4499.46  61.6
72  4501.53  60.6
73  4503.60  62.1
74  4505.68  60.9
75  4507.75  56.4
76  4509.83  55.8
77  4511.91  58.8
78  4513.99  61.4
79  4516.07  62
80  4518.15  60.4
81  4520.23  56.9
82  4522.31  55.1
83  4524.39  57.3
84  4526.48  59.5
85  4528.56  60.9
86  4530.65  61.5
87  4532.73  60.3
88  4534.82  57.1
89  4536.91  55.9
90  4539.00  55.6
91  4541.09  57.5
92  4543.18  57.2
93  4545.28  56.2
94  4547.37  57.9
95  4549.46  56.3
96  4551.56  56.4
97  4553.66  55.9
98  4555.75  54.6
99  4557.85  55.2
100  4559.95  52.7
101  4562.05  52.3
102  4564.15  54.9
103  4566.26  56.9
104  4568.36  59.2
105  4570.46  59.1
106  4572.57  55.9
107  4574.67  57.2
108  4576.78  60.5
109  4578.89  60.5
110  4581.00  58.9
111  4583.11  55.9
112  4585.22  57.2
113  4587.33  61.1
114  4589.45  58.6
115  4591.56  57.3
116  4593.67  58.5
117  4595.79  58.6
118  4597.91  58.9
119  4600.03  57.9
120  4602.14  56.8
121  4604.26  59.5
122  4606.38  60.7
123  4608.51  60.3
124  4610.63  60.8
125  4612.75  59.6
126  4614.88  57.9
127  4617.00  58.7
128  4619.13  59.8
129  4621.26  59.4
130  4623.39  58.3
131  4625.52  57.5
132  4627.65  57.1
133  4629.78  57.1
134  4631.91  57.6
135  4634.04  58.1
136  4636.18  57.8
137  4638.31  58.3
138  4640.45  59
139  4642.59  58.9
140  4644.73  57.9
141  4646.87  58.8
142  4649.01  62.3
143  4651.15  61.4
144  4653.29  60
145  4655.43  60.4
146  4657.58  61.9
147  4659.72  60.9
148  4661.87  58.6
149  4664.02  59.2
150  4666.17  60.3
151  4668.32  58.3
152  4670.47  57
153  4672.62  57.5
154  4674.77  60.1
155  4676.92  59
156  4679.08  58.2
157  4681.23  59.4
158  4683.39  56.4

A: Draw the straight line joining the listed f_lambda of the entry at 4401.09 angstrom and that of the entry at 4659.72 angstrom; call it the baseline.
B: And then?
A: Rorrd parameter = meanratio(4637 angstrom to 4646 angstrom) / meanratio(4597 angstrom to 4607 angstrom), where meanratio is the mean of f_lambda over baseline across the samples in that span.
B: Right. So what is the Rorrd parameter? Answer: 0.986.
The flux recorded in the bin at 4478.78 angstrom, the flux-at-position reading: 63.5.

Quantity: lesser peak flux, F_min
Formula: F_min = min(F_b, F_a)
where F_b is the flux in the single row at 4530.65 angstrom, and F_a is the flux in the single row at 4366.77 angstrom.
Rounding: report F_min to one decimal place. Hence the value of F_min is 55.1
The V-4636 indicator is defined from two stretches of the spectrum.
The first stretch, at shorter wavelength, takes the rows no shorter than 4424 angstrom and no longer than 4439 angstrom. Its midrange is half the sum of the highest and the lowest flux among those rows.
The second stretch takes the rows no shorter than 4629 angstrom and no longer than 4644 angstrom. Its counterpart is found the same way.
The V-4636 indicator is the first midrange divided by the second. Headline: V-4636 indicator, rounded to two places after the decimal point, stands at 1.03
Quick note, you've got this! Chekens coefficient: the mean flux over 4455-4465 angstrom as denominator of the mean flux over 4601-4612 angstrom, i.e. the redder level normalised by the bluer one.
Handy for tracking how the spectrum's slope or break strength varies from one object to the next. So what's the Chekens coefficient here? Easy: 1.04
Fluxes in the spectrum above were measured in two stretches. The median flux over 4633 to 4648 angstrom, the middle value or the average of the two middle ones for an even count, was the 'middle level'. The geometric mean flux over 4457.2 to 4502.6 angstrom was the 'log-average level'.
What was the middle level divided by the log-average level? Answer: 0.967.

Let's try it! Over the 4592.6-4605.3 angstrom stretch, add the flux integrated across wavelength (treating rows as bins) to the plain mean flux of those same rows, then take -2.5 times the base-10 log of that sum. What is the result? -7.26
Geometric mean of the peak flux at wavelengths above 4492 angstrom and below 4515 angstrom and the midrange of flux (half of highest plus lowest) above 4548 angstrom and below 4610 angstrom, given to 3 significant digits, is 59.6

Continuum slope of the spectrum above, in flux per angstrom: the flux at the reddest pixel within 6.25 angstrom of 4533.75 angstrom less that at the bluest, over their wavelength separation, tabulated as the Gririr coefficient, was -0.51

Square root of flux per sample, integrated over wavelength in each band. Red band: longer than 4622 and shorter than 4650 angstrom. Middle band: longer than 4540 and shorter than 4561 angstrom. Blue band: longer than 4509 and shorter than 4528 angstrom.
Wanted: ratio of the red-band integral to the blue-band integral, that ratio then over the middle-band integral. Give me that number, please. 0.0094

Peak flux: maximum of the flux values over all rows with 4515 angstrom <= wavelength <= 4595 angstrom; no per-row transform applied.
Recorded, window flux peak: 62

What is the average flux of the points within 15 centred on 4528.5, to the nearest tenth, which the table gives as 58.8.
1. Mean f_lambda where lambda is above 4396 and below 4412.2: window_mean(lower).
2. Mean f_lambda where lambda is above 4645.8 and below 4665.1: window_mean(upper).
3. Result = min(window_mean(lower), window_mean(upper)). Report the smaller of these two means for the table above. 57.6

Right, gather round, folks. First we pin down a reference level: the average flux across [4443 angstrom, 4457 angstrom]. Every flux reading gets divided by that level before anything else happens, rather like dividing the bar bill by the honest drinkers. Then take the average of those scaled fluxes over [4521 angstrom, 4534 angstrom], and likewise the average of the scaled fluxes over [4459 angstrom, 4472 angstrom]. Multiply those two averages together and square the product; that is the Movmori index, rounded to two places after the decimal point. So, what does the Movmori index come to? 0.74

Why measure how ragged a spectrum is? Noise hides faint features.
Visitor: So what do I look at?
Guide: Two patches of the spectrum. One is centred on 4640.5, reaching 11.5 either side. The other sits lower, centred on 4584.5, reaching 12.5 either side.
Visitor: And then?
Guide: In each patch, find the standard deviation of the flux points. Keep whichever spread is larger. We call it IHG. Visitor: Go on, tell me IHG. 1.7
